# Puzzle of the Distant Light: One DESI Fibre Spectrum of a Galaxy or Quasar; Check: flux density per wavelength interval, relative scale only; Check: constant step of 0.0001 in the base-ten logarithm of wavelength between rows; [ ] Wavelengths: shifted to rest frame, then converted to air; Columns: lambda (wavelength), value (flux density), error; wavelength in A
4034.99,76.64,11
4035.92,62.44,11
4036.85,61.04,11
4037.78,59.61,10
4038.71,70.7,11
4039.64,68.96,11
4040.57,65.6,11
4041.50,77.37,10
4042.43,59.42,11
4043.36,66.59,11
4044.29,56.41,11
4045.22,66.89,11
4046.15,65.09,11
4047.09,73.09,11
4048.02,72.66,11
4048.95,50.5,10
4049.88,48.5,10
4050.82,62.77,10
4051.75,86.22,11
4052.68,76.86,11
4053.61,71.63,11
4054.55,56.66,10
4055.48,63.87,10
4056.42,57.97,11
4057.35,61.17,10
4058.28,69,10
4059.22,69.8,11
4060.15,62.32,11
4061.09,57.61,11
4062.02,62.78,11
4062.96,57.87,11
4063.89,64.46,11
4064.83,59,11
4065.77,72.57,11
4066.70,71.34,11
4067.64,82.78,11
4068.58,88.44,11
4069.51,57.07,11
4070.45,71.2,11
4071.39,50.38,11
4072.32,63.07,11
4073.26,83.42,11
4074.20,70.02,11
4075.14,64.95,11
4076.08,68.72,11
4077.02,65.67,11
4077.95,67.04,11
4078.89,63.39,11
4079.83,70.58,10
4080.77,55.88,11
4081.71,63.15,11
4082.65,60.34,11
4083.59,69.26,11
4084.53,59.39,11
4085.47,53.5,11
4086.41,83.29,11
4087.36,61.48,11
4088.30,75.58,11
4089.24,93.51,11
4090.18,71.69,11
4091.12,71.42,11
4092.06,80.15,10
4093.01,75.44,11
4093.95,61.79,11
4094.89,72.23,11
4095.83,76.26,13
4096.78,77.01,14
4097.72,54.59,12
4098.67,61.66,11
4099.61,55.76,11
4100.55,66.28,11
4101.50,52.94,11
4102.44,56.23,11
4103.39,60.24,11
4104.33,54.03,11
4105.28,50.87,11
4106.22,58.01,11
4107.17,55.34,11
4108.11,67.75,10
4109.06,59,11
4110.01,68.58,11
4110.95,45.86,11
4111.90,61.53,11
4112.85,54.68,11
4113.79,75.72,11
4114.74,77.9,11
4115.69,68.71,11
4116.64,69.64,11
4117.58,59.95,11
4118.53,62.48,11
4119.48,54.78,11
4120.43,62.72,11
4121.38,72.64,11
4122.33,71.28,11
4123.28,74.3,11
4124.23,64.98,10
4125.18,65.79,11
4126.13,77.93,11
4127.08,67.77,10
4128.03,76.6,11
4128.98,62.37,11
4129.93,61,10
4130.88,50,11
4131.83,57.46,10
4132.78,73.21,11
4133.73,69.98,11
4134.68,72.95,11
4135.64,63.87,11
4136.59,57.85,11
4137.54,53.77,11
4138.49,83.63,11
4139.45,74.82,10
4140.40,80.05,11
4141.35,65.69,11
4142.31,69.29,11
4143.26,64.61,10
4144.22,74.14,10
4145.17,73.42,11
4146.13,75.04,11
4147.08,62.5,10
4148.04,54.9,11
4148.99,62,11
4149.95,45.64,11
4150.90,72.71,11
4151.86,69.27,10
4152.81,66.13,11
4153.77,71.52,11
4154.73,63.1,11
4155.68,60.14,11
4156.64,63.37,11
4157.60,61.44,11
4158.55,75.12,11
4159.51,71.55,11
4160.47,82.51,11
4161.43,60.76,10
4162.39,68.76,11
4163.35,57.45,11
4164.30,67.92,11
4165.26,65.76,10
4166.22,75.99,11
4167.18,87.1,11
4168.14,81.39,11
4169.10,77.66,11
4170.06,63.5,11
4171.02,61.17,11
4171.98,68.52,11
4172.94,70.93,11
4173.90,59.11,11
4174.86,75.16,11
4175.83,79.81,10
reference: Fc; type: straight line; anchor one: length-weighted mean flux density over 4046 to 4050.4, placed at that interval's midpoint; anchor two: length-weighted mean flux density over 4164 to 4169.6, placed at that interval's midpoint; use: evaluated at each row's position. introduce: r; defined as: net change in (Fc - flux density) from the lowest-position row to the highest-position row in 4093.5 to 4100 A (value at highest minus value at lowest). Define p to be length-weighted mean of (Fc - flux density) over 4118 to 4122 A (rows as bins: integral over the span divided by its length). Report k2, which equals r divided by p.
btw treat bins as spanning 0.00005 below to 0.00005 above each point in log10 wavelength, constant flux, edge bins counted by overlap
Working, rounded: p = 7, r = 7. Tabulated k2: 1.0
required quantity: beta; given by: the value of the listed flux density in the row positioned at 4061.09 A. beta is 57.61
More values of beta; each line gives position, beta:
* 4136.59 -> 57.85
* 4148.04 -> 54.9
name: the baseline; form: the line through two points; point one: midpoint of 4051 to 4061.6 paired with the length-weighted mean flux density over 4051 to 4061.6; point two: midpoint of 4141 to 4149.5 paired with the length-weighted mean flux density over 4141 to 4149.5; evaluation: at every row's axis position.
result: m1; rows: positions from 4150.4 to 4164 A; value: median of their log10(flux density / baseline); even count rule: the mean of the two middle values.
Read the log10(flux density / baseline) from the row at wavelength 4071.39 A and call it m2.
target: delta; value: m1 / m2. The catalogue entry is -0.04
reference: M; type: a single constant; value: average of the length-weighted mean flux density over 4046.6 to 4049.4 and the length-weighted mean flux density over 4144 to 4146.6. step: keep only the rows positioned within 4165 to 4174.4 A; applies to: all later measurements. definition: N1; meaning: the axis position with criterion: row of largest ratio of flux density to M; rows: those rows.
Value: 4167.18 A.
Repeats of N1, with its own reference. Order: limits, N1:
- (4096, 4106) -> 4096.78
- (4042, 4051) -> 4047.09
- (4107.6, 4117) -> 4114.74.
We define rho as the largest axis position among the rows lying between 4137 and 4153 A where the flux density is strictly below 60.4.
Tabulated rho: 4149.95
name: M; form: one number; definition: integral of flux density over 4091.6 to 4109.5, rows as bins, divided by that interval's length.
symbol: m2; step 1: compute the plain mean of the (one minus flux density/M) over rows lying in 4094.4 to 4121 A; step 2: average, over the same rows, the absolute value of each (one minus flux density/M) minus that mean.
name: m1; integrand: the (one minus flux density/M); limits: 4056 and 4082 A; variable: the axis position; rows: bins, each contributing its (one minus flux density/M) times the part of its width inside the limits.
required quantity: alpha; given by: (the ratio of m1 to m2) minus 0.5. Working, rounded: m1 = -1.4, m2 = 0.113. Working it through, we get -12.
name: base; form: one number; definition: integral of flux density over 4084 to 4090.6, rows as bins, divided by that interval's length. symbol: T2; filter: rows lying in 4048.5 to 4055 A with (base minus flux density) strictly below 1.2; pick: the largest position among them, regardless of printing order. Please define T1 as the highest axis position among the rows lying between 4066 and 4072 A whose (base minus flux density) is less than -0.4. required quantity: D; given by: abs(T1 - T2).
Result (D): 15.0 A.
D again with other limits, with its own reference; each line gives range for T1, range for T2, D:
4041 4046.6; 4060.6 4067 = 25.2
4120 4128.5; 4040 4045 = 86.5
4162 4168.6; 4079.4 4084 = 88.3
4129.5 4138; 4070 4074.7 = 60.5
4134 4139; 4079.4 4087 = 52.1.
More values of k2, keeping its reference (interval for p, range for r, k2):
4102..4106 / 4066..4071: 0.0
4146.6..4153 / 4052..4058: 1.3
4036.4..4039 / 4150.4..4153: -2.3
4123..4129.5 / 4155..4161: -15.4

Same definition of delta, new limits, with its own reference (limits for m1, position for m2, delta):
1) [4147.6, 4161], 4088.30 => -0.24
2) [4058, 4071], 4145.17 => 0.02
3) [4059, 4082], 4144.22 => -0.24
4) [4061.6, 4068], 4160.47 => -0.15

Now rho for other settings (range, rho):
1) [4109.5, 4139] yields 4137.54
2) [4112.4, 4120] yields 4119.48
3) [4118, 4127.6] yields 4119.48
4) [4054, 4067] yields 4064.83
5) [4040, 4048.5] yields 4044.29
